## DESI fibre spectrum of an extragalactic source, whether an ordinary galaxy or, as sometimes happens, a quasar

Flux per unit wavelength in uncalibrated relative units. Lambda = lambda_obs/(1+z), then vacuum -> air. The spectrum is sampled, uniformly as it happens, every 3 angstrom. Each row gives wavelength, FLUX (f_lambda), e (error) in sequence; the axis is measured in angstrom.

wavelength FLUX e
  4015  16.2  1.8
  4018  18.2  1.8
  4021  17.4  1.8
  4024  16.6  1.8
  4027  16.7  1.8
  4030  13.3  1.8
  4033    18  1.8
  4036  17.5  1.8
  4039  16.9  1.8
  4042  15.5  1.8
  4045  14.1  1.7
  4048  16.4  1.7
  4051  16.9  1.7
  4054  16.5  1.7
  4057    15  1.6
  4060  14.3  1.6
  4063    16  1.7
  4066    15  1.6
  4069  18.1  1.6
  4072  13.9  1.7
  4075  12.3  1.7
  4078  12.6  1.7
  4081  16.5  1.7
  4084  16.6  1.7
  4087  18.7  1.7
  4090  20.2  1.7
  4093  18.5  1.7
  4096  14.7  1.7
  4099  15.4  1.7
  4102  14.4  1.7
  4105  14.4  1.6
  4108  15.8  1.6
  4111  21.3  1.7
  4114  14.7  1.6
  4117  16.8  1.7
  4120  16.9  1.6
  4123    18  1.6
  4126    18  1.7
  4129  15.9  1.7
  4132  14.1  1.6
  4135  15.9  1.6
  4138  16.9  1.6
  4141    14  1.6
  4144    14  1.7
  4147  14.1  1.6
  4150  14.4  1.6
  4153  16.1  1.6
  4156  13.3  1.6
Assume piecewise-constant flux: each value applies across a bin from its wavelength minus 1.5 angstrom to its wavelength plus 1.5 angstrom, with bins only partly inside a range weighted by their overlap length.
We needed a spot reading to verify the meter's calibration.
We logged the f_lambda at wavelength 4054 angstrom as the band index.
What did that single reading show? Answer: 16.5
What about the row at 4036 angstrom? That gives 17.5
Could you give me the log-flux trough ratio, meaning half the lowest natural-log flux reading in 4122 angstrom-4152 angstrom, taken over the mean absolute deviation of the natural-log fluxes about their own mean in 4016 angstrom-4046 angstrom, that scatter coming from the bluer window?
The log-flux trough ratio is 16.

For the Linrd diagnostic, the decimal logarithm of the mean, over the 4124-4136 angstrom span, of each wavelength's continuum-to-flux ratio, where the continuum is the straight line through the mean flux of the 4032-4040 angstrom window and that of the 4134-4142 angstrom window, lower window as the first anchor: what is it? -0.003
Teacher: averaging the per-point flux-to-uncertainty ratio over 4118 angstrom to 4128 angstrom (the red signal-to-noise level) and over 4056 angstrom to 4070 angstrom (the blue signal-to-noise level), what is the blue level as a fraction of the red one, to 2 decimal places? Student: 0.90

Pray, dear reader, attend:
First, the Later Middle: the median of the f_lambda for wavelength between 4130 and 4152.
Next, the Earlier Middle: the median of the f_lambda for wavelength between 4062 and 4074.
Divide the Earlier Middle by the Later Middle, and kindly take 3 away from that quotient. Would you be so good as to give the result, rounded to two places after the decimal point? -1.90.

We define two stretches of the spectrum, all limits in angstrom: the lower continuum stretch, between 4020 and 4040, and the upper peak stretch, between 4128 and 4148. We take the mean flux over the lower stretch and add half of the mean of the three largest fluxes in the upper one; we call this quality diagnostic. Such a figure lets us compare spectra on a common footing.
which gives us 24.7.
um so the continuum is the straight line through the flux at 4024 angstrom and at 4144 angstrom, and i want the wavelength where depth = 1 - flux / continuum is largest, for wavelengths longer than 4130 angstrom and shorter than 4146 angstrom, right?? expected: 4132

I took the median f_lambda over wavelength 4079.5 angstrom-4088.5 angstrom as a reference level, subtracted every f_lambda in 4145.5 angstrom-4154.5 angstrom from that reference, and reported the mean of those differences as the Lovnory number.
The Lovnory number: 1.7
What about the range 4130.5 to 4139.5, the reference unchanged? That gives 1.0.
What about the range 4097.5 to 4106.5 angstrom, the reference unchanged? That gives 1.9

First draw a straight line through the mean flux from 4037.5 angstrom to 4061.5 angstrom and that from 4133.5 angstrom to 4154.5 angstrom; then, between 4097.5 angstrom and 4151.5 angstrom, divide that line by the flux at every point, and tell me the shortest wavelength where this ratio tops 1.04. 4102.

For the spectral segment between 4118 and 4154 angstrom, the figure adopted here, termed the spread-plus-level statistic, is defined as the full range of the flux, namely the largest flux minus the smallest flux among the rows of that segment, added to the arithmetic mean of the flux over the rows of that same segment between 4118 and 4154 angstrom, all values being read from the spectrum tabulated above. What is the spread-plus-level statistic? 19.7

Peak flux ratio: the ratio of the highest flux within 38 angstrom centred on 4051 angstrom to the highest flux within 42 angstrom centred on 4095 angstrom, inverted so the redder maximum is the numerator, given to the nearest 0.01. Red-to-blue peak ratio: 1.18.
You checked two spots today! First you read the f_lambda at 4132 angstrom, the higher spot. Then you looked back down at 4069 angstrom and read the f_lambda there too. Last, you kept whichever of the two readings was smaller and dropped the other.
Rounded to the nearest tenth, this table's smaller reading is 14.1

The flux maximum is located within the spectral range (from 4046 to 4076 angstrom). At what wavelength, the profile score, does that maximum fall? 4069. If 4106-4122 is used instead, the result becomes 4111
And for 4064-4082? 4069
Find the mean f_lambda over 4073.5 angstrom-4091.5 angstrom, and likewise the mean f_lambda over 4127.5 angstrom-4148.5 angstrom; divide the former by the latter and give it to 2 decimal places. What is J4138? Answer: 1.08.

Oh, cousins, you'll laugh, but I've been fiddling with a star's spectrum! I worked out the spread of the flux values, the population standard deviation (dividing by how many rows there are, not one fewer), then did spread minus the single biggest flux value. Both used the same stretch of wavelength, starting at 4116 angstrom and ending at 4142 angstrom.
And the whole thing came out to -16.6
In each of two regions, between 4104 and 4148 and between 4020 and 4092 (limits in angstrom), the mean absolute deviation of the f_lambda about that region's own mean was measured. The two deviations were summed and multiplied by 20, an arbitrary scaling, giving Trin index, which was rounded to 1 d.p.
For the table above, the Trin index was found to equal 61.6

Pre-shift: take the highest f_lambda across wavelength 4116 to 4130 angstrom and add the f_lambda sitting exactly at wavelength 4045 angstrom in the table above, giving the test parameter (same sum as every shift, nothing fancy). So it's 32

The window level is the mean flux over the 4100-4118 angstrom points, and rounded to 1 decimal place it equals 16.2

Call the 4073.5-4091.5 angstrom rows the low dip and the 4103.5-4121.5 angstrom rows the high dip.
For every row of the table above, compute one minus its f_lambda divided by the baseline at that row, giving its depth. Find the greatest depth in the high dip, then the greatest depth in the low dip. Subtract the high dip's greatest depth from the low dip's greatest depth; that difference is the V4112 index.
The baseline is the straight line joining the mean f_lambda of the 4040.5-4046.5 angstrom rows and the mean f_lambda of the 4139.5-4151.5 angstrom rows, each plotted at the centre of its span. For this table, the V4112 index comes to 0.16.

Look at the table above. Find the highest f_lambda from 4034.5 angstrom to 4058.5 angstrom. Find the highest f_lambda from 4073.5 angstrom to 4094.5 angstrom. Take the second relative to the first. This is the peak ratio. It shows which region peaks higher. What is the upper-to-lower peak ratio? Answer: 1.15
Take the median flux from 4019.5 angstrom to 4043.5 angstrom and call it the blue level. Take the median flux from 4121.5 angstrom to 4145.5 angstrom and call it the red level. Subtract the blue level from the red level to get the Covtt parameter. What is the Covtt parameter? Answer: -0.9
